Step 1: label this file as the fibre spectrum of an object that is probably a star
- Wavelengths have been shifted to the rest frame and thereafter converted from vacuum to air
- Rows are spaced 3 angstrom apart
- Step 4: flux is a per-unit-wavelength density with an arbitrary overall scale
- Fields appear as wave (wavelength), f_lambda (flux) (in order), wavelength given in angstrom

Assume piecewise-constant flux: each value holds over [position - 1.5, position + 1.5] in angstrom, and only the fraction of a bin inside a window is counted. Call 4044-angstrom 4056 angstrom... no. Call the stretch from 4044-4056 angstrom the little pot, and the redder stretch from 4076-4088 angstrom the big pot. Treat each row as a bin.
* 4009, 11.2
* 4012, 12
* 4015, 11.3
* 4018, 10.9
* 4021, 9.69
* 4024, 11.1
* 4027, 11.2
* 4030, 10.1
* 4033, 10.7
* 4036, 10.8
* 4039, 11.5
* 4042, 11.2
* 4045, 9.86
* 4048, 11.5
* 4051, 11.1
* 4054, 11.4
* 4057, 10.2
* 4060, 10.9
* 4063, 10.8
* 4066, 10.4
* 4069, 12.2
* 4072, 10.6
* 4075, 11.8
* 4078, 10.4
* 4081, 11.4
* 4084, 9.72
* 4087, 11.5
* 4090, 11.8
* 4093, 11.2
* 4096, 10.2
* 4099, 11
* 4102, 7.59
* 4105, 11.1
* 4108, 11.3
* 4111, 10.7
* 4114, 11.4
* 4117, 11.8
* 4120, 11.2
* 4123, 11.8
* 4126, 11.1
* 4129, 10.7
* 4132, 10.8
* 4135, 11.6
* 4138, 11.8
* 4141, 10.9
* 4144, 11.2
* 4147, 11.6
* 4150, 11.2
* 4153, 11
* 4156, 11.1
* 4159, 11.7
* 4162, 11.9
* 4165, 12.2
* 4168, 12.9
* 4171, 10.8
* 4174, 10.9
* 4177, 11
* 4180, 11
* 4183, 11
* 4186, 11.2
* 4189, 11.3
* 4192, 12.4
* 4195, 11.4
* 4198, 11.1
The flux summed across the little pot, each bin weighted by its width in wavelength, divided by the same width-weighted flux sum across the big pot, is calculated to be 1.02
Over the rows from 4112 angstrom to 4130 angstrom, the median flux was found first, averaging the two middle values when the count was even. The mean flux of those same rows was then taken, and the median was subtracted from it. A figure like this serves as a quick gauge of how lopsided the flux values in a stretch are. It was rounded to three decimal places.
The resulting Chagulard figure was 0.033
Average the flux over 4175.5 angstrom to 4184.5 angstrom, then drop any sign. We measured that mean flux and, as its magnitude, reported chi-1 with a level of 11.0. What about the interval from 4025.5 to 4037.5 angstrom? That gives 10.7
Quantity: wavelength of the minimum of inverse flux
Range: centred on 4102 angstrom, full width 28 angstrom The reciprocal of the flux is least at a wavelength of 4090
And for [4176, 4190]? 4189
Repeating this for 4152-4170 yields 4168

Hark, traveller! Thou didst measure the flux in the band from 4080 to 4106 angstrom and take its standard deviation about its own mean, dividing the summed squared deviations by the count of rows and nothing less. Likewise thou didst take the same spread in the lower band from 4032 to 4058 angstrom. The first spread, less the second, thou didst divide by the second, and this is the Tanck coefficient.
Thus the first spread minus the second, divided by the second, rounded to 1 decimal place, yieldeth 1.2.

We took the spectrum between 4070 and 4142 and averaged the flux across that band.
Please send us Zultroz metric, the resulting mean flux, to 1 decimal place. 11.0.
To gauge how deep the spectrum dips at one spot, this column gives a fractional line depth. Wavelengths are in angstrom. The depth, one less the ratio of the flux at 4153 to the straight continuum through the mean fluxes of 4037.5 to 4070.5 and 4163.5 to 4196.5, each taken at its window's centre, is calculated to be 0.03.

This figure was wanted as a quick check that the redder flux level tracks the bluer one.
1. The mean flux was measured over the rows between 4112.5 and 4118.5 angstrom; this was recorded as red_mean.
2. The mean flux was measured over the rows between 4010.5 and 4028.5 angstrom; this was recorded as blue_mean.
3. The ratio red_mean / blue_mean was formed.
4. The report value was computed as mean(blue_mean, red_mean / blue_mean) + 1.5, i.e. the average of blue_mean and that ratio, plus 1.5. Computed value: 7.5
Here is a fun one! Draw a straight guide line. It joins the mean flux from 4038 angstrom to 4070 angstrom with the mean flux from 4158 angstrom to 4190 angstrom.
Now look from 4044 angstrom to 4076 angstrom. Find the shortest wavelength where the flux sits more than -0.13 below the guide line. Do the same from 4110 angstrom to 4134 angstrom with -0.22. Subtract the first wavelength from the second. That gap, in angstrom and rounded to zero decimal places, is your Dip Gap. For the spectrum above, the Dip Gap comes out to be 66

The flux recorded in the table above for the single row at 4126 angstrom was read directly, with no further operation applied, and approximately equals 11.1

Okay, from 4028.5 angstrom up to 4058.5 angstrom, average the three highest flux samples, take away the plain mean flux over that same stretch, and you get 0.6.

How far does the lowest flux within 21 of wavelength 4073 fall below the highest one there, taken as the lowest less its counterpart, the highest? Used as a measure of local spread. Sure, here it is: -2.5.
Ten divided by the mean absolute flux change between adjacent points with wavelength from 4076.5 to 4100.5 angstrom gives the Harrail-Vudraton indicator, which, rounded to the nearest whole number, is 10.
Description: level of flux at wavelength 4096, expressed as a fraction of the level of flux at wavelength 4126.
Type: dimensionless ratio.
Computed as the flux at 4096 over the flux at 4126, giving 0.92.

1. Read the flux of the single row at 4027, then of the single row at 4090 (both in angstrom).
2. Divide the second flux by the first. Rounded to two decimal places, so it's 1.05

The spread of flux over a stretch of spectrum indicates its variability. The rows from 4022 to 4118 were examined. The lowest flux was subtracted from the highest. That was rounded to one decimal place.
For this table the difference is 4.6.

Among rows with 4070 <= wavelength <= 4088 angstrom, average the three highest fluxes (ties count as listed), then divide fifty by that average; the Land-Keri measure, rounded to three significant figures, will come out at 4.32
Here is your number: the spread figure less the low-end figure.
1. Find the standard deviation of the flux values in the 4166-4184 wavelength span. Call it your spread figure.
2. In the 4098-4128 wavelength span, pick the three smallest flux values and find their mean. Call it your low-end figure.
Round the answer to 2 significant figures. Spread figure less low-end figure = -9.0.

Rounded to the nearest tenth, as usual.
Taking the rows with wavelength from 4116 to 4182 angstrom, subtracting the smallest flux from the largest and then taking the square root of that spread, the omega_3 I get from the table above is 1.5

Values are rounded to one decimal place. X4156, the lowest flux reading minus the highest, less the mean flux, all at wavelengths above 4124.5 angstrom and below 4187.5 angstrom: -13.5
